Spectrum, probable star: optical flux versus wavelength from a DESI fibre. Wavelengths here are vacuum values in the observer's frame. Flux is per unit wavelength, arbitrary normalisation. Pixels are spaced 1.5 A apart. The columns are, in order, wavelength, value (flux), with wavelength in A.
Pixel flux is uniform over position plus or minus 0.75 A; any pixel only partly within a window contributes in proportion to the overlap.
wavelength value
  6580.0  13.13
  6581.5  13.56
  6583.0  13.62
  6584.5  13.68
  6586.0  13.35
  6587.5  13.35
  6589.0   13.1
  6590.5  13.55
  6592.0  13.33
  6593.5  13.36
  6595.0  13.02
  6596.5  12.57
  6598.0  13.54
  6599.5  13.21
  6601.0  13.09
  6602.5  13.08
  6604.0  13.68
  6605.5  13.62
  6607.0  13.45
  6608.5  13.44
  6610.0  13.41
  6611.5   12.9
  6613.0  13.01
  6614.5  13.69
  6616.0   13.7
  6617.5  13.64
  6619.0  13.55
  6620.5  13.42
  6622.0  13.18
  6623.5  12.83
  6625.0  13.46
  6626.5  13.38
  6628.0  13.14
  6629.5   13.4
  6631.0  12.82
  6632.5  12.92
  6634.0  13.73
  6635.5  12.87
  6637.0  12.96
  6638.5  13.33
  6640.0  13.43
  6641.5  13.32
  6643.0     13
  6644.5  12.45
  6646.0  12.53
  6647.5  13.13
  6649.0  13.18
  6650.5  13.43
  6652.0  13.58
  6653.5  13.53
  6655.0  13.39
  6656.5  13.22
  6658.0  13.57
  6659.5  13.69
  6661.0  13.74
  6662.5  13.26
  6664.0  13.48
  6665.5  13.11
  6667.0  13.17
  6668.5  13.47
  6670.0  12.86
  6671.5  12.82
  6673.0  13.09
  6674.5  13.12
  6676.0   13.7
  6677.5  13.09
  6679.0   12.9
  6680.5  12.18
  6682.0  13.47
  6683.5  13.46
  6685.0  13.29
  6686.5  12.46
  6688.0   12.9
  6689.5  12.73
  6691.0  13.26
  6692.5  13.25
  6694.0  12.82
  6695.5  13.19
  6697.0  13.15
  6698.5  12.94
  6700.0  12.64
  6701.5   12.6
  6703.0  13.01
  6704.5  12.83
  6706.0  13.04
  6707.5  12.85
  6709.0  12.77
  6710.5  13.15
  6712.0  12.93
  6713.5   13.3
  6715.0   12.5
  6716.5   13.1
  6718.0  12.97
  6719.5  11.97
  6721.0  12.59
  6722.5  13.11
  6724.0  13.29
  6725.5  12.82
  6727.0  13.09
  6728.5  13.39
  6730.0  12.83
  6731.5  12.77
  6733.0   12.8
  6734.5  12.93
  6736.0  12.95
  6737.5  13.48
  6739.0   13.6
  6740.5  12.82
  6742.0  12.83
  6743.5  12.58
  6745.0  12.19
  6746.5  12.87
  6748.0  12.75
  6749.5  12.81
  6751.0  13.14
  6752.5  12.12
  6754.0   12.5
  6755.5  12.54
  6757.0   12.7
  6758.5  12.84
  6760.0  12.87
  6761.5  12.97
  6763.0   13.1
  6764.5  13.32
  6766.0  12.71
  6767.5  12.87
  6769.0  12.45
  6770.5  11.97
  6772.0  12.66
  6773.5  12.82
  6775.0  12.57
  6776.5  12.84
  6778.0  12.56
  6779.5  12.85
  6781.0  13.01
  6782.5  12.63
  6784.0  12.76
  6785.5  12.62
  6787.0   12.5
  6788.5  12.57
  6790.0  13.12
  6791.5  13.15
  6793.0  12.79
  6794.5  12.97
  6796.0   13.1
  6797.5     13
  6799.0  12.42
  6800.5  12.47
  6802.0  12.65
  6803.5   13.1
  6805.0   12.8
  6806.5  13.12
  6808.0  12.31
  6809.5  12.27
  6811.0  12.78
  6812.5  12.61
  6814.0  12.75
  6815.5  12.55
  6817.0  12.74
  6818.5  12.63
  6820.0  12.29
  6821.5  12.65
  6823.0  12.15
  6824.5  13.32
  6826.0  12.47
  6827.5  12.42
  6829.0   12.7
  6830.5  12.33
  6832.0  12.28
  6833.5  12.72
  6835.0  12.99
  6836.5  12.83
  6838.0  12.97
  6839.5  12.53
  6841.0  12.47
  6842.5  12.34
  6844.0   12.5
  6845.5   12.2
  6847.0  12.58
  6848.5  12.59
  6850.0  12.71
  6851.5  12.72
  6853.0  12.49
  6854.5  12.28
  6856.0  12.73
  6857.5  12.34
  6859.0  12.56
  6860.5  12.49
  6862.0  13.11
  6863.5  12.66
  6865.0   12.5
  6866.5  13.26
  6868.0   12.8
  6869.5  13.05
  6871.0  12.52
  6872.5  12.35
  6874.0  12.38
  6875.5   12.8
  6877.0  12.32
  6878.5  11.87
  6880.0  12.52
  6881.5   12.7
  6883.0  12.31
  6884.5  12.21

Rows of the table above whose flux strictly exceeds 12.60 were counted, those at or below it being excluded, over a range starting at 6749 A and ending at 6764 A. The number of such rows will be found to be 7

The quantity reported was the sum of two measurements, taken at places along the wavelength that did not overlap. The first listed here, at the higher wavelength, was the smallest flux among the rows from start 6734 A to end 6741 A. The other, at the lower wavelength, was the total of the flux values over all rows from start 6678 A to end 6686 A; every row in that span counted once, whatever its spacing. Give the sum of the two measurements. 78.1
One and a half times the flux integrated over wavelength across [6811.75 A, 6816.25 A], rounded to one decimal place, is 85.3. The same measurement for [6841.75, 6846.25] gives 83.3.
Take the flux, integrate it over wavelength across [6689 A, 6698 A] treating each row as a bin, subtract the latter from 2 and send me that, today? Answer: -116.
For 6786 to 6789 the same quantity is -36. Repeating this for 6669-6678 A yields -116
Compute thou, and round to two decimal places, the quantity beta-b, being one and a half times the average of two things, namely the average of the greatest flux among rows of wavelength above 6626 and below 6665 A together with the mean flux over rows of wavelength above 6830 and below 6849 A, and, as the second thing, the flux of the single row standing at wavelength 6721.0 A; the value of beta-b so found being 19.31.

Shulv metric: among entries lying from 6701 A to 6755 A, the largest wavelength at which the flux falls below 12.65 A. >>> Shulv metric 6754.0 A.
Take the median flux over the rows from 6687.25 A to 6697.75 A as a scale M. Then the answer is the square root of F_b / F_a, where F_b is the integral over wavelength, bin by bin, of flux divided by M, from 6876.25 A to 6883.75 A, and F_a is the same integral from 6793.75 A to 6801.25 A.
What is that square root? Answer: 0.982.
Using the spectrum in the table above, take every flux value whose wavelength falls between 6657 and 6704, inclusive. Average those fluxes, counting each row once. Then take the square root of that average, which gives 3.62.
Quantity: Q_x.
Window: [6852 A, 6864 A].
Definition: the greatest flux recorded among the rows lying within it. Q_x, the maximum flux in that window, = 13.11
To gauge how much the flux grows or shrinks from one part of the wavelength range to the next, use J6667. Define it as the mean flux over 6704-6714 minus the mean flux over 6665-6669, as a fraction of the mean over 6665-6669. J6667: -0.020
